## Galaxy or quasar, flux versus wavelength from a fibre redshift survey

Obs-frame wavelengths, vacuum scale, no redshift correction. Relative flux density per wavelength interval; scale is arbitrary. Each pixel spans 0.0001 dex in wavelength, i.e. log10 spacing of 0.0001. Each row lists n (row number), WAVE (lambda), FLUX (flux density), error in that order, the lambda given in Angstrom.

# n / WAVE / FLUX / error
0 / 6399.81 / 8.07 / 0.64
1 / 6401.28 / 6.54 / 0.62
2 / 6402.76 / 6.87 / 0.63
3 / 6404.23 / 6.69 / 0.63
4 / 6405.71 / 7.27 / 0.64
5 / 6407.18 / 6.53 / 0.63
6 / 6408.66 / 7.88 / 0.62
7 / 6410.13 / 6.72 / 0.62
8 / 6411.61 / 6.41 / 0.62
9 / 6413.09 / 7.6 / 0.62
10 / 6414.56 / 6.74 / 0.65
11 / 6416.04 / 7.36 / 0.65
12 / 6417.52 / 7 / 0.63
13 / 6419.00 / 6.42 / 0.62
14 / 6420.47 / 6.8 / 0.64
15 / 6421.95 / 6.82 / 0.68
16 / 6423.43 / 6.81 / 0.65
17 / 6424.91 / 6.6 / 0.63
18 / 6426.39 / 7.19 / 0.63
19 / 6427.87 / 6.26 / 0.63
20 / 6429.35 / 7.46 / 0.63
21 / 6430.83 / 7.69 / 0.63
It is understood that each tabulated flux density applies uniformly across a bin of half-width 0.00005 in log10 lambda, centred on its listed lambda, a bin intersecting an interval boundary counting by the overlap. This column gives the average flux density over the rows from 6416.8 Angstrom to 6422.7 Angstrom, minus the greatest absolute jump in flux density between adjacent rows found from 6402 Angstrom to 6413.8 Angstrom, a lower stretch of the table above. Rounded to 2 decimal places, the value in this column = 5.41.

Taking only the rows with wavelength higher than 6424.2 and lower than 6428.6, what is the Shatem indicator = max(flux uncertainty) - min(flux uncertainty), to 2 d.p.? 0.00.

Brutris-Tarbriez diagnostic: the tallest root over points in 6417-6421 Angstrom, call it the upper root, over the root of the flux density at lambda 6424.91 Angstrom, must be 1.03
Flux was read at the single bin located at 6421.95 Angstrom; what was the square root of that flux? 2.61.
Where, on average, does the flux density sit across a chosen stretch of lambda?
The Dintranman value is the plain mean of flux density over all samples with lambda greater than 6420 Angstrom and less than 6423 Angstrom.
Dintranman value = 6.81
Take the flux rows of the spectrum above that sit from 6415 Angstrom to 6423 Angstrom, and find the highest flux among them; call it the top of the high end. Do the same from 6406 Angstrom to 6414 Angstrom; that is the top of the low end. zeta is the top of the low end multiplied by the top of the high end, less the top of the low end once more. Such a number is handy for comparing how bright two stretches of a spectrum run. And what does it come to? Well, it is 50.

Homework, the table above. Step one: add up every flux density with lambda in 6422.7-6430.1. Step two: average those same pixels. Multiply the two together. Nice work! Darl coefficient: 236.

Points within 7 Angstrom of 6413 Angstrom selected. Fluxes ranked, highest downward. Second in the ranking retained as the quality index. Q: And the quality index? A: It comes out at 7.6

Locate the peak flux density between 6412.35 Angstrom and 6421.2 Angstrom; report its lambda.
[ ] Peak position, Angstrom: 6413.09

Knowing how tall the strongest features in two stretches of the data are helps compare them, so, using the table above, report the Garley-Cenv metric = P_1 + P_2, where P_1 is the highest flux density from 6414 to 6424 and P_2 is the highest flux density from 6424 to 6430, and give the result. 14.8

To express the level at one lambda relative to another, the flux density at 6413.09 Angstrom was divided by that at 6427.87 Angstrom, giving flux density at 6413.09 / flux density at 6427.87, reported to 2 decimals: 1.21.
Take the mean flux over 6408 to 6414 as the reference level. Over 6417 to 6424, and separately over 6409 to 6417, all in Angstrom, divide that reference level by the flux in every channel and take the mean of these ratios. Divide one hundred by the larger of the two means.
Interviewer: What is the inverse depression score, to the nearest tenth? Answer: 94.6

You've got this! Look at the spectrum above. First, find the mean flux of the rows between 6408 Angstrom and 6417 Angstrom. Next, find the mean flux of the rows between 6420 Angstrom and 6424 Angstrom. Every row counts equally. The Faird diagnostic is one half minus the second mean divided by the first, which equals -0.457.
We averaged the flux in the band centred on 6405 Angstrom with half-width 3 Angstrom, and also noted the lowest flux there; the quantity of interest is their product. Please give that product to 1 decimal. 44.7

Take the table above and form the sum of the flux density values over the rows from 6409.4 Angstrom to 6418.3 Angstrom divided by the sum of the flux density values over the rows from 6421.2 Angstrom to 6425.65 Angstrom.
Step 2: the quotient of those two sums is 2.1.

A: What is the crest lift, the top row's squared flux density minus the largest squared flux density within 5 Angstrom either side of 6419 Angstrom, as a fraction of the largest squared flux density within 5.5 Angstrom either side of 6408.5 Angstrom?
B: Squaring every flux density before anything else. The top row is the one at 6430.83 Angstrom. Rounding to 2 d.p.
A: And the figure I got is 0.08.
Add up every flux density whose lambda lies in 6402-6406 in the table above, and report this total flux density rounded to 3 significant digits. 20.8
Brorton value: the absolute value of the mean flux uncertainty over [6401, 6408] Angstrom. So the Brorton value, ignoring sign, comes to 0.630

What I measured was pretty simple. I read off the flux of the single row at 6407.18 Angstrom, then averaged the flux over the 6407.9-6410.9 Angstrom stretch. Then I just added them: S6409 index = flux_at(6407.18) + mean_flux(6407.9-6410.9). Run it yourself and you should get 13.8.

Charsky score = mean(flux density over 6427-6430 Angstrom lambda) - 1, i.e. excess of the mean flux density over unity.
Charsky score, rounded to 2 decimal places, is 5.86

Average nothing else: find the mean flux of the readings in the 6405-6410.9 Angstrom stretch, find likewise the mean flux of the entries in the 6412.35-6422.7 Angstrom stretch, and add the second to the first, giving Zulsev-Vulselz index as 14.1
